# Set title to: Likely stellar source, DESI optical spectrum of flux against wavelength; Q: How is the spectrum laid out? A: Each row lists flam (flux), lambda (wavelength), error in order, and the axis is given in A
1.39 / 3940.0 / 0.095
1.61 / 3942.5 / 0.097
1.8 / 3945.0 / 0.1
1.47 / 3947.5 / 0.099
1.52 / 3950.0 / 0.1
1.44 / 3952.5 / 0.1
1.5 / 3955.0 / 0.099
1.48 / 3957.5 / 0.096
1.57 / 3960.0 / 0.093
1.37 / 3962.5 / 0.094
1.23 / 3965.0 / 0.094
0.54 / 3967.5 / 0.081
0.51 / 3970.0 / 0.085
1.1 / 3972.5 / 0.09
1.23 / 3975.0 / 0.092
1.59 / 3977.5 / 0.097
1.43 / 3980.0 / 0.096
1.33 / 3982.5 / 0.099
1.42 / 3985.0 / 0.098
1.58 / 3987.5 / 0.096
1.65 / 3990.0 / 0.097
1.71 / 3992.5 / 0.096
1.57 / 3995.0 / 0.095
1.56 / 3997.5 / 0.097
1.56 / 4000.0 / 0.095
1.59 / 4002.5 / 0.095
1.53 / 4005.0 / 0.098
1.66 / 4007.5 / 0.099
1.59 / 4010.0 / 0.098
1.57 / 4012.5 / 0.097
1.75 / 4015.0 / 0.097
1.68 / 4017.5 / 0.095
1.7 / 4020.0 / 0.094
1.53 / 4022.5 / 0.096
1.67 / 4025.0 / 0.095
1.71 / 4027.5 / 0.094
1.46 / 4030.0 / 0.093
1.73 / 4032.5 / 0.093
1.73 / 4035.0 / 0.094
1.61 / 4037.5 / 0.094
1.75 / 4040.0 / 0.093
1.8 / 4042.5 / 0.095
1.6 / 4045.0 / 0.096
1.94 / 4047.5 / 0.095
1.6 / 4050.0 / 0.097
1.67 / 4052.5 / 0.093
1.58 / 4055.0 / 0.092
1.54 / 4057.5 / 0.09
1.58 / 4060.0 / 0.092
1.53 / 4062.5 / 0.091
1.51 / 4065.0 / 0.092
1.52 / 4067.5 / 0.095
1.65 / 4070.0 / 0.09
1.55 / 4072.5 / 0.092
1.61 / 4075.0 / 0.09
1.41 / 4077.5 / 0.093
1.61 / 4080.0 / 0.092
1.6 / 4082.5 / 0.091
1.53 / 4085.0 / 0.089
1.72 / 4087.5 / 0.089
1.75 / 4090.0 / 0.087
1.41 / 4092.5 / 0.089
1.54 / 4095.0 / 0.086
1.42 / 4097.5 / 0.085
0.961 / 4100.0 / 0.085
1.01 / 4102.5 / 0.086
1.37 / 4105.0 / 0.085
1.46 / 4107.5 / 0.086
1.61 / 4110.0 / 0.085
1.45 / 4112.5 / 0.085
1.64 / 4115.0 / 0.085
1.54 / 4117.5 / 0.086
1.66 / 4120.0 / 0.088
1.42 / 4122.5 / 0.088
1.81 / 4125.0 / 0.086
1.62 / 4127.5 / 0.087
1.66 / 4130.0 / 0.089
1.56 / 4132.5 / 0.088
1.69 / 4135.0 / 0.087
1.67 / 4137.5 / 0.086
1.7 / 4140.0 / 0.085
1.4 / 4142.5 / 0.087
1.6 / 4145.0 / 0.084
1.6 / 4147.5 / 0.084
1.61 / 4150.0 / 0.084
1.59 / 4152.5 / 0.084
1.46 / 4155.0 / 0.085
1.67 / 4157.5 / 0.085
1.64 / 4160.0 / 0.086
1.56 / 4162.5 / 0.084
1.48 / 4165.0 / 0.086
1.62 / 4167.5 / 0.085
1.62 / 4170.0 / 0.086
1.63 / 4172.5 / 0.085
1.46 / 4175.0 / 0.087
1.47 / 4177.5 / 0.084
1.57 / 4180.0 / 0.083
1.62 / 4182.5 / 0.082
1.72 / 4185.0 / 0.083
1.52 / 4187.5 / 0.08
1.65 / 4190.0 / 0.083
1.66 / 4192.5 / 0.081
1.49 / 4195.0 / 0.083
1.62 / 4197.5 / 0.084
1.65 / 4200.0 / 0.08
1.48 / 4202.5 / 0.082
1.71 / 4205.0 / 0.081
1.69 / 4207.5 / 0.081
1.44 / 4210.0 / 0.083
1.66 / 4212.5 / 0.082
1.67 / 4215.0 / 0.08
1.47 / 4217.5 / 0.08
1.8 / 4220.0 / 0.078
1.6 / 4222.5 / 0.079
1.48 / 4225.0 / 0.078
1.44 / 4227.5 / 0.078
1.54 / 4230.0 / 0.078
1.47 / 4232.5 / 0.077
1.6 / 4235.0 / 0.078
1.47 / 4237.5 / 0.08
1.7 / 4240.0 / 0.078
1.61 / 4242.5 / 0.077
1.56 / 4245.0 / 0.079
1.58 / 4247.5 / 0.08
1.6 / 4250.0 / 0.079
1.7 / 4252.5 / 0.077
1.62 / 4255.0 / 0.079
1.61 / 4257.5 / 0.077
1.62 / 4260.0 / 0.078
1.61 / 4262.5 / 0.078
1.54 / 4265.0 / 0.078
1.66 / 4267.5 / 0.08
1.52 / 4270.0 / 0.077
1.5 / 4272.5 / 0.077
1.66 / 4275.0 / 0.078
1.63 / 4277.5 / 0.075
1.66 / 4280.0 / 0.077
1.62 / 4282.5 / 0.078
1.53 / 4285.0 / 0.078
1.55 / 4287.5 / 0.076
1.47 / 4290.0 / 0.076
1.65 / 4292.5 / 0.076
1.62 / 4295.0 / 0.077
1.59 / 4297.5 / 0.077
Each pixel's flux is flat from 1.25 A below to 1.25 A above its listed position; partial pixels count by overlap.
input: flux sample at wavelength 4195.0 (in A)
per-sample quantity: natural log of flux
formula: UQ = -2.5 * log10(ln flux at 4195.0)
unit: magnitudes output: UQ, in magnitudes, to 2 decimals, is 1.00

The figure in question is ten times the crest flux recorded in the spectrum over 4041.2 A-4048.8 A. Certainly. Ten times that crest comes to 19.4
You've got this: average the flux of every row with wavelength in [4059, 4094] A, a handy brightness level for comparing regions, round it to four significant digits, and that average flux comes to 1.570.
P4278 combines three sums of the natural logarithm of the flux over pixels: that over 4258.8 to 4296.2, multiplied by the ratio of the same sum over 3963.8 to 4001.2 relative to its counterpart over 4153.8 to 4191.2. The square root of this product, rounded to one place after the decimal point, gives 1.9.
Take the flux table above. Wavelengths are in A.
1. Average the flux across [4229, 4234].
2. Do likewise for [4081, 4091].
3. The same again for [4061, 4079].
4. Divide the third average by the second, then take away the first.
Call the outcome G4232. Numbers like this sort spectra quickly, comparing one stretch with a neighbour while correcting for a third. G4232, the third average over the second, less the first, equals -0.57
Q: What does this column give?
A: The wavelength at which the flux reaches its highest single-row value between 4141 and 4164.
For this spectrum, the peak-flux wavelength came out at 4157.5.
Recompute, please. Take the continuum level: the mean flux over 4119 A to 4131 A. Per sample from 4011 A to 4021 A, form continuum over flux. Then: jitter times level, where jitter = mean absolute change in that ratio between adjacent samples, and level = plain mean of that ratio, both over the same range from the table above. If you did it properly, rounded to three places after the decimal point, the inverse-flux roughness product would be 0.051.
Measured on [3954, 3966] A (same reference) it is 0.105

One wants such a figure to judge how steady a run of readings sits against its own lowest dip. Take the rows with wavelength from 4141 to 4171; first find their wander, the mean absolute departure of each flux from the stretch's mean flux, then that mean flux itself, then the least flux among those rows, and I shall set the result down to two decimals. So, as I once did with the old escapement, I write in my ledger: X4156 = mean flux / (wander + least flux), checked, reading 1.07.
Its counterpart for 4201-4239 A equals 1.02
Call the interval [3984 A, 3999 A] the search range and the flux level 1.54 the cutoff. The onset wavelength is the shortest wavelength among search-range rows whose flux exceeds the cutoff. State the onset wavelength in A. 3987.5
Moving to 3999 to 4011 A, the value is 4000.0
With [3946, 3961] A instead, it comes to 3960.0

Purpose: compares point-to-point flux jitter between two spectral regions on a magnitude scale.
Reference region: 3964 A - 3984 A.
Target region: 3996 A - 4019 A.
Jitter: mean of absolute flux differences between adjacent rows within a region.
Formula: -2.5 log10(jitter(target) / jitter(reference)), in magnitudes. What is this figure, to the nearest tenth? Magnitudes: 1.6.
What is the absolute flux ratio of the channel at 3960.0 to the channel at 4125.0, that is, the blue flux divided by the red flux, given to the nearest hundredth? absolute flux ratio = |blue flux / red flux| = 0.87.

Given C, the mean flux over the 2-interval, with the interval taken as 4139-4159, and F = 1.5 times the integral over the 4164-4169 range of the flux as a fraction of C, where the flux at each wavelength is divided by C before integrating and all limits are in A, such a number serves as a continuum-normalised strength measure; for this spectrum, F 7.4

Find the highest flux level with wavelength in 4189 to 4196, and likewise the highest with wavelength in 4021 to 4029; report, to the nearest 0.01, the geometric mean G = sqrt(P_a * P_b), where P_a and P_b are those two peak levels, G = 1.68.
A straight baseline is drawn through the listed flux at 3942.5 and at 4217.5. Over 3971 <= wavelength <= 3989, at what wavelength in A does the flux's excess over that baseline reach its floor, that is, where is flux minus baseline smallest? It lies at 3972.5 A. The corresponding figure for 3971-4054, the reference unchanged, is 3972.5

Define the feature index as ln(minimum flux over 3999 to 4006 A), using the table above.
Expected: 0.425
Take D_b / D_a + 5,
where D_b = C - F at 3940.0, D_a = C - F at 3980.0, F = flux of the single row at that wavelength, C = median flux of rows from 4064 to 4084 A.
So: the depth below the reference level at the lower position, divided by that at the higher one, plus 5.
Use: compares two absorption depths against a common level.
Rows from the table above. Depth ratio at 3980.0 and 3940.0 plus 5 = 6.3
